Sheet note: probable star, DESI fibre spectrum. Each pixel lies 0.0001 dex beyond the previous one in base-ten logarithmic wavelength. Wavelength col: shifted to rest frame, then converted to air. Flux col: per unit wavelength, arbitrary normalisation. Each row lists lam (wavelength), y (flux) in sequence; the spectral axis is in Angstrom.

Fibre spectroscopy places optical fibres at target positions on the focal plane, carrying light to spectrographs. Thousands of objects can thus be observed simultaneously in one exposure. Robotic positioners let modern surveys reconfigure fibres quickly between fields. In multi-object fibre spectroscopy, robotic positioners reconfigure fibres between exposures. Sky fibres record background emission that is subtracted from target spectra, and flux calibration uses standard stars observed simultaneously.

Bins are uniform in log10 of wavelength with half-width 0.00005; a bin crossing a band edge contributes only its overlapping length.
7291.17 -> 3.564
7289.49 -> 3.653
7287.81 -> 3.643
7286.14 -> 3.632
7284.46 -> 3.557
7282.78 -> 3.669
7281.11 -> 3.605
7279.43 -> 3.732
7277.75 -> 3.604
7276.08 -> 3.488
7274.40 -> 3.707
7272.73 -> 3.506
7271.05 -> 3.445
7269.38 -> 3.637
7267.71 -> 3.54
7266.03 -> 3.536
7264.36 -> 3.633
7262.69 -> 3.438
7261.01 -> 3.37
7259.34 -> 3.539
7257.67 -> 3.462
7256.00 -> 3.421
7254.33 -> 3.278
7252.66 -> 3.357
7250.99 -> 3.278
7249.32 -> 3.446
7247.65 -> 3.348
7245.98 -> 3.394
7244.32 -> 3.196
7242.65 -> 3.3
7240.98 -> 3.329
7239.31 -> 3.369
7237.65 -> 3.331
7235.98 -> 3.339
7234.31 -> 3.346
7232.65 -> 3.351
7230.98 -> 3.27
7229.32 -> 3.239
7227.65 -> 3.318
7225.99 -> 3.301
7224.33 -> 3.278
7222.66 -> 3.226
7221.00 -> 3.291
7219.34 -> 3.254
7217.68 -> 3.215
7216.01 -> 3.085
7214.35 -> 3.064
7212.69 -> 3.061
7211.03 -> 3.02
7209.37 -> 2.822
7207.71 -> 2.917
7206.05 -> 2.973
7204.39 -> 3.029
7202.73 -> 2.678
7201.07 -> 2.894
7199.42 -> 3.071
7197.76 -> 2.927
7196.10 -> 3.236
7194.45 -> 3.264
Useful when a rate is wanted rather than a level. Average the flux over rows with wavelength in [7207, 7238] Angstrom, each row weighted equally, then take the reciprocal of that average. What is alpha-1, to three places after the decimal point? 0.313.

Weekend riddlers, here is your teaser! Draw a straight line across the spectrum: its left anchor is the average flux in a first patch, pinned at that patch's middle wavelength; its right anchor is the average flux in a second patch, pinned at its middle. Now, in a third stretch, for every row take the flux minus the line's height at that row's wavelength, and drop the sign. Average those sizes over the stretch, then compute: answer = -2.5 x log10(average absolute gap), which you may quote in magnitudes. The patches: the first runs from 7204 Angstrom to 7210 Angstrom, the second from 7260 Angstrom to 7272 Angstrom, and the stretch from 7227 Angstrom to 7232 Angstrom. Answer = 2.3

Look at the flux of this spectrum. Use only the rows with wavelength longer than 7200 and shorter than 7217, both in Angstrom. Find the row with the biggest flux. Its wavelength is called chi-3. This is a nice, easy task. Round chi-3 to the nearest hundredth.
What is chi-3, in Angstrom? 7216.01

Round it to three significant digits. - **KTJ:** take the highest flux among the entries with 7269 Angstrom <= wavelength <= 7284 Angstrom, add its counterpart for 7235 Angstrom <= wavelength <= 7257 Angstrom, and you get 7.18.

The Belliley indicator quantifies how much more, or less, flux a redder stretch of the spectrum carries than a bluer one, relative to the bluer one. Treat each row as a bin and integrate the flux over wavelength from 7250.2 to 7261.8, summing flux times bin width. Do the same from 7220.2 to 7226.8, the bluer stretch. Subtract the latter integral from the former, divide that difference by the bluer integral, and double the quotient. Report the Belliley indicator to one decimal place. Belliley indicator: 1.6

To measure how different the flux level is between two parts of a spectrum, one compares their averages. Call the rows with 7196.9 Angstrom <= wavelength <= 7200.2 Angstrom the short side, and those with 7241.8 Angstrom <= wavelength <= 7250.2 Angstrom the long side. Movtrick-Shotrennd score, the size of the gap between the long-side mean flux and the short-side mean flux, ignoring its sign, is 0.34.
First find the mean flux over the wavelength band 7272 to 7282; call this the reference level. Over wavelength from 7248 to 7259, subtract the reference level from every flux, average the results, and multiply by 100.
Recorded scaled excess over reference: -23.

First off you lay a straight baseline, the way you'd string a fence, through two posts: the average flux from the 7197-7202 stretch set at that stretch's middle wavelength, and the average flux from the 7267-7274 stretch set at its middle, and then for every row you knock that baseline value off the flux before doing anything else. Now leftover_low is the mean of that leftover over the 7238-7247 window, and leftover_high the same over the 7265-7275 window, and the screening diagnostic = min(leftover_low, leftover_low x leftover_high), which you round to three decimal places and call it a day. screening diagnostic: 0.000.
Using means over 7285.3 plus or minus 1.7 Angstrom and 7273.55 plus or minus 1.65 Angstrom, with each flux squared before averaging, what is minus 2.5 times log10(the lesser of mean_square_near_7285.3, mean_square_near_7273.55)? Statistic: -2.78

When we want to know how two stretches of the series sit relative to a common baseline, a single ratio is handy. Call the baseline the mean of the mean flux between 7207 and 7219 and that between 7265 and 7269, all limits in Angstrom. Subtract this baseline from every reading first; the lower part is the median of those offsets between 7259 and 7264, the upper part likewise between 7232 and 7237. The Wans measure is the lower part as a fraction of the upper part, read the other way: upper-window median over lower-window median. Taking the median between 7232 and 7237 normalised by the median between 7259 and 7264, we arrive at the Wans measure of 0.4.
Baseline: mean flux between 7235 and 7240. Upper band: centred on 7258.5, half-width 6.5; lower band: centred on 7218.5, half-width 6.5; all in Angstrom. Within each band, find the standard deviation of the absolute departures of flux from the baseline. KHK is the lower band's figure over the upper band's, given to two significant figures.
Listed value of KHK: 1.1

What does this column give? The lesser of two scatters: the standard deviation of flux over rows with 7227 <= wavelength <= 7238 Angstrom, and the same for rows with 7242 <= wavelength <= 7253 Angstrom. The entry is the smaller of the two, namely 0.04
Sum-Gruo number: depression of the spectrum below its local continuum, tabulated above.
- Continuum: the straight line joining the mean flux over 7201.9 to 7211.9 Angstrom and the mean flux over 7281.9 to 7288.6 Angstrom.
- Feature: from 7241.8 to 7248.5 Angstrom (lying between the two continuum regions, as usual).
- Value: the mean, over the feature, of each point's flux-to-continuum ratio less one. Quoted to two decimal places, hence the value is 0.02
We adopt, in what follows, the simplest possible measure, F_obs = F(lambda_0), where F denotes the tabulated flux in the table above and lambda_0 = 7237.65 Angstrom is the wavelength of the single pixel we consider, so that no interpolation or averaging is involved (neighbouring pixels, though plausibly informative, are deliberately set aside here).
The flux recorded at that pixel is 3.331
